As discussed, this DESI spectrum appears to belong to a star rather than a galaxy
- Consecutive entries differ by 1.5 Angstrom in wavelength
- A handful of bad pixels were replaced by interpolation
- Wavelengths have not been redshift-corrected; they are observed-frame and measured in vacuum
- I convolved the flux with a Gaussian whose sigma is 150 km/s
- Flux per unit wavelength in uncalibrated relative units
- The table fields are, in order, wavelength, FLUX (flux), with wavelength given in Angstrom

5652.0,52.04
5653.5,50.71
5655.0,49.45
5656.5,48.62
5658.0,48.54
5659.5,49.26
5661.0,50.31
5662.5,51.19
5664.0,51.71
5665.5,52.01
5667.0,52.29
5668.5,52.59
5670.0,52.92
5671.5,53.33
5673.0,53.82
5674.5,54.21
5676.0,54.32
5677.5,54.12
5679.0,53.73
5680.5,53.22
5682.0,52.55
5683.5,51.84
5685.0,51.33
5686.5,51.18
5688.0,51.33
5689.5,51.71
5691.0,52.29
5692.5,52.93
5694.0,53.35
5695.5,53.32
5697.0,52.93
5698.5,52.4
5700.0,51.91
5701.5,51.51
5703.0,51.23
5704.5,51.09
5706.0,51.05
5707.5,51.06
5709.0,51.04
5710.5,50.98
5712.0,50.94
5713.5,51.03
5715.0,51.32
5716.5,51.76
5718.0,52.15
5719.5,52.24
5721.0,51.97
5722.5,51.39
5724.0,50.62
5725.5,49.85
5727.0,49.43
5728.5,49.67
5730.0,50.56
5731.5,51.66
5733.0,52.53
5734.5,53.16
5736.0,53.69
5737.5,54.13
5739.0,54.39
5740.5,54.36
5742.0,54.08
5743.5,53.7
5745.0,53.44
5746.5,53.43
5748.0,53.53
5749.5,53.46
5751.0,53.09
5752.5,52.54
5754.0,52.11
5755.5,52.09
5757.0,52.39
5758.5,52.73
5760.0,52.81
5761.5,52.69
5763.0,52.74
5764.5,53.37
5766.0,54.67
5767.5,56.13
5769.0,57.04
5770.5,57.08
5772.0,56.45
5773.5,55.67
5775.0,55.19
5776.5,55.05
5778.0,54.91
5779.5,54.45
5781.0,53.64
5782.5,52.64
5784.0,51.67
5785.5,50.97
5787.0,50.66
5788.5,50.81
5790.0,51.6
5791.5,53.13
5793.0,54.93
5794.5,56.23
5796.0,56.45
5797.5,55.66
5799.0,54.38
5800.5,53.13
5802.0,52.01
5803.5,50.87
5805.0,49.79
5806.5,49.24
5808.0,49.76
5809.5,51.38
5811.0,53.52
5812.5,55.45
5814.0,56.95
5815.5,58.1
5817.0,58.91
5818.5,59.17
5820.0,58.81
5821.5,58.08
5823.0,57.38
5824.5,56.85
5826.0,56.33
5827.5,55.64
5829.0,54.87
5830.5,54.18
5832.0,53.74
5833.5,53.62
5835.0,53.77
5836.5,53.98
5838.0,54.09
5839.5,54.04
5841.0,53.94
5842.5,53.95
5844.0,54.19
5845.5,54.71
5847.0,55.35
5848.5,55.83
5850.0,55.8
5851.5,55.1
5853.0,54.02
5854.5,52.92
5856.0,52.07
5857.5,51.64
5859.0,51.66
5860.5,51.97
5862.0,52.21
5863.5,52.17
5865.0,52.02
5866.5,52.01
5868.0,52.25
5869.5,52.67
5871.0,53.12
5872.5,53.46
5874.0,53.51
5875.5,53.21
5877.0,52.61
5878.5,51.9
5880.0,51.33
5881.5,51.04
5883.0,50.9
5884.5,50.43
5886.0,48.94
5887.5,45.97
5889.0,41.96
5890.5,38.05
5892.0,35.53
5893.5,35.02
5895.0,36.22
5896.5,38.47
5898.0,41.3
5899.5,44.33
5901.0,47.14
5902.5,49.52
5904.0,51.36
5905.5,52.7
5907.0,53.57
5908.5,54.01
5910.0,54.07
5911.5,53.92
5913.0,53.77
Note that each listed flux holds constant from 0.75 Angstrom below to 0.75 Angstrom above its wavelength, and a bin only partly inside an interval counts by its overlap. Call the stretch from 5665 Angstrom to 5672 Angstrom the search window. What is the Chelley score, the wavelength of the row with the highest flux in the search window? 5671.5 Angstrom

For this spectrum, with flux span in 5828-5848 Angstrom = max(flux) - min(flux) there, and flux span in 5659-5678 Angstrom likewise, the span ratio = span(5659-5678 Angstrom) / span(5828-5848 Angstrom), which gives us 2.9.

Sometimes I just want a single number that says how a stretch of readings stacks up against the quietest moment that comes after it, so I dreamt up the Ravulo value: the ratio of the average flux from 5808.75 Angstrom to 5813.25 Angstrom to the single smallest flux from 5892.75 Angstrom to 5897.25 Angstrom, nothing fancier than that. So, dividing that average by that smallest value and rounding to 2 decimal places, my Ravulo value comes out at 1.53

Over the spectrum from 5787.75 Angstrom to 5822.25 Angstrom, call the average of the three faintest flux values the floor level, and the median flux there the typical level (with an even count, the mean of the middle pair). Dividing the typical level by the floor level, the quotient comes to 1.10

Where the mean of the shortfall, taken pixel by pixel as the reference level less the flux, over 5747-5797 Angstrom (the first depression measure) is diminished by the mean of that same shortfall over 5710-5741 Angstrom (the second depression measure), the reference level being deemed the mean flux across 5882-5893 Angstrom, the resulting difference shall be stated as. -1.9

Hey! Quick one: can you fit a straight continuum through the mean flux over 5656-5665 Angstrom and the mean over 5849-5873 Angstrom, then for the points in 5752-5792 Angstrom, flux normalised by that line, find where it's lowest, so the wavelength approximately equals 5787.0 Angstrom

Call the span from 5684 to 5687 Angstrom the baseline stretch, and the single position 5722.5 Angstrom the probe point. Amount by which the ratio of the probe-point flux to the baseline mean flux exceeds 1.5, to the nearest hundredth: -0.50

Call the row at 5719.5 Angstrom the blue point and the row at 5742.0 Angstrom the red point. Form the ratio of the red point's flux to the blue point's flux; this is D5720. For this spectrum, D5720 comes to 1.04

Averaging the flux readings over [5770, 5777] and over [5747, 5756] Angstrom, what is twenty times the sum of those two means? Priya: 2174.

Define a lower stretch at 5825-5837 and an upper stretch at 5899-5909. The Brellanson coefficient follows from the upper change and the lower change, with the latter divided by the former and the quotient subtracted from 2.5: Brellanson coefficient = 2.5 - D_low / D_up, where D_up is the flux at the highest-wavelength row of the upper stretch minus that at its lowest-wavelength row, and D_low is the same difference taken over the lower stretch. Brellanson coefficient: 2.74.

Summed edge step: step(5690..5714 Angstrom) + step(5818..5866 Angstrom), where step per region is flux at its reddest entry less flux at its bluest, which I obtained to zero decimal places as -8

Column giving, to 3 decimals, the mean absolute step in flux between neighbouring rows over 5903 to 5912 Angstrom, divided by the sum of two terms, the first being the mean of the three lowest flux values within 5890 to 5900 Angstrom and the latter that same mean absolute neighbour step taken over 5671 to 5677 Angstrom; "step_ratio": 0.016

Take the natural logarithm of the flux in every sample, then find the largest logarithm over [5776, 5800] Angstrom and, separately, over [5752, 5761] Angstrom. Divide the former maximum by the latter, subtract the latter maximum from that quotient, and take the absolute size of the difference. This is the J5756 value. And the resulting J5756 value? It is 2.950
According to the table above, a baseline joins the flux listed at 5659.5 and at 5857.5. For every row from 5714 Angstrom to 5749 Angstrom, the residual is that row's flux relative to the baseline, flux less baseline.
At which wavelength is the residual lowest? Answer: 5727.0 Angstrom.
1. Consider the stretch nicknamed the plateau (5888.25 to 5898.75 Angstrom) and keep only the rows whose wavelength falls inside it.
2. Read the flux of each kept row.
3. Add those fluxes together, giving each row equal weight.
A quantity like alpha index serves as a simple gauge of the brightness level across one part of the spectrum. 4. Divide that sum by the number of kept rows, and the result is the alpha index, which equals 38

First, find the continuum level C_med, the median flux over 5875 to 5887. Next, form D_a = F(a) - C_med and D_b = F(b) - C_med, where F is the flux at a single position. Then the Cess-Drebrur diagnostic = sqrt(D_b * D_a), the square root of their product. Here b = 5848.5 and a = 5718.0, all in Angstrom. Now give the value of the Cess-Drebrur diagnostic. 2.1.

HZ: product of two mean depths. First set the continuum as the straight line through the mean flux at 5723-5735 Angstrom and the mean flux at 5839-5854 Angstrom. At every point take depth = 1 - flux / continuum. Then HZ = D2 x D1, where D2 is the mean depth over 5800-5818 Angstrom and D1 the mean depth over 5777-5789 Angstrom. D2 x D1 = 0.0000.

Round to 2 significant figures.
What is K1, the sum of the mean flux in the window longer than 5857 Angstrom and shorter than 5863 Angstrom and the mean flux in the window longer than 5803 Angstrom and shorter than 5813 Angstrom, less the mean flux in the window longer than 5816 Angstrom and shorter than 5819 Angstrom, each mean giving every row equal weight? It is 44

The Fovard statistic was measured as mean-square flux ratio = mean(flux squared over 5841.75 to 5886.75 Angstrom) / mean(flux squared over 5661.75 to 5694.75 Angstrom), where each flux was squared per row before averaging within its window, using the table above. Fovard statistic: 1.01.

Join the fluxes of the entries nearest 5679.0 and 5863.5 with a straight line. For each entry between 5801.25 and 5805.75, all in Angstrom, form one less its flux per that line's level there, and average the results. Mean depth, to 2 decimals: 0.03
